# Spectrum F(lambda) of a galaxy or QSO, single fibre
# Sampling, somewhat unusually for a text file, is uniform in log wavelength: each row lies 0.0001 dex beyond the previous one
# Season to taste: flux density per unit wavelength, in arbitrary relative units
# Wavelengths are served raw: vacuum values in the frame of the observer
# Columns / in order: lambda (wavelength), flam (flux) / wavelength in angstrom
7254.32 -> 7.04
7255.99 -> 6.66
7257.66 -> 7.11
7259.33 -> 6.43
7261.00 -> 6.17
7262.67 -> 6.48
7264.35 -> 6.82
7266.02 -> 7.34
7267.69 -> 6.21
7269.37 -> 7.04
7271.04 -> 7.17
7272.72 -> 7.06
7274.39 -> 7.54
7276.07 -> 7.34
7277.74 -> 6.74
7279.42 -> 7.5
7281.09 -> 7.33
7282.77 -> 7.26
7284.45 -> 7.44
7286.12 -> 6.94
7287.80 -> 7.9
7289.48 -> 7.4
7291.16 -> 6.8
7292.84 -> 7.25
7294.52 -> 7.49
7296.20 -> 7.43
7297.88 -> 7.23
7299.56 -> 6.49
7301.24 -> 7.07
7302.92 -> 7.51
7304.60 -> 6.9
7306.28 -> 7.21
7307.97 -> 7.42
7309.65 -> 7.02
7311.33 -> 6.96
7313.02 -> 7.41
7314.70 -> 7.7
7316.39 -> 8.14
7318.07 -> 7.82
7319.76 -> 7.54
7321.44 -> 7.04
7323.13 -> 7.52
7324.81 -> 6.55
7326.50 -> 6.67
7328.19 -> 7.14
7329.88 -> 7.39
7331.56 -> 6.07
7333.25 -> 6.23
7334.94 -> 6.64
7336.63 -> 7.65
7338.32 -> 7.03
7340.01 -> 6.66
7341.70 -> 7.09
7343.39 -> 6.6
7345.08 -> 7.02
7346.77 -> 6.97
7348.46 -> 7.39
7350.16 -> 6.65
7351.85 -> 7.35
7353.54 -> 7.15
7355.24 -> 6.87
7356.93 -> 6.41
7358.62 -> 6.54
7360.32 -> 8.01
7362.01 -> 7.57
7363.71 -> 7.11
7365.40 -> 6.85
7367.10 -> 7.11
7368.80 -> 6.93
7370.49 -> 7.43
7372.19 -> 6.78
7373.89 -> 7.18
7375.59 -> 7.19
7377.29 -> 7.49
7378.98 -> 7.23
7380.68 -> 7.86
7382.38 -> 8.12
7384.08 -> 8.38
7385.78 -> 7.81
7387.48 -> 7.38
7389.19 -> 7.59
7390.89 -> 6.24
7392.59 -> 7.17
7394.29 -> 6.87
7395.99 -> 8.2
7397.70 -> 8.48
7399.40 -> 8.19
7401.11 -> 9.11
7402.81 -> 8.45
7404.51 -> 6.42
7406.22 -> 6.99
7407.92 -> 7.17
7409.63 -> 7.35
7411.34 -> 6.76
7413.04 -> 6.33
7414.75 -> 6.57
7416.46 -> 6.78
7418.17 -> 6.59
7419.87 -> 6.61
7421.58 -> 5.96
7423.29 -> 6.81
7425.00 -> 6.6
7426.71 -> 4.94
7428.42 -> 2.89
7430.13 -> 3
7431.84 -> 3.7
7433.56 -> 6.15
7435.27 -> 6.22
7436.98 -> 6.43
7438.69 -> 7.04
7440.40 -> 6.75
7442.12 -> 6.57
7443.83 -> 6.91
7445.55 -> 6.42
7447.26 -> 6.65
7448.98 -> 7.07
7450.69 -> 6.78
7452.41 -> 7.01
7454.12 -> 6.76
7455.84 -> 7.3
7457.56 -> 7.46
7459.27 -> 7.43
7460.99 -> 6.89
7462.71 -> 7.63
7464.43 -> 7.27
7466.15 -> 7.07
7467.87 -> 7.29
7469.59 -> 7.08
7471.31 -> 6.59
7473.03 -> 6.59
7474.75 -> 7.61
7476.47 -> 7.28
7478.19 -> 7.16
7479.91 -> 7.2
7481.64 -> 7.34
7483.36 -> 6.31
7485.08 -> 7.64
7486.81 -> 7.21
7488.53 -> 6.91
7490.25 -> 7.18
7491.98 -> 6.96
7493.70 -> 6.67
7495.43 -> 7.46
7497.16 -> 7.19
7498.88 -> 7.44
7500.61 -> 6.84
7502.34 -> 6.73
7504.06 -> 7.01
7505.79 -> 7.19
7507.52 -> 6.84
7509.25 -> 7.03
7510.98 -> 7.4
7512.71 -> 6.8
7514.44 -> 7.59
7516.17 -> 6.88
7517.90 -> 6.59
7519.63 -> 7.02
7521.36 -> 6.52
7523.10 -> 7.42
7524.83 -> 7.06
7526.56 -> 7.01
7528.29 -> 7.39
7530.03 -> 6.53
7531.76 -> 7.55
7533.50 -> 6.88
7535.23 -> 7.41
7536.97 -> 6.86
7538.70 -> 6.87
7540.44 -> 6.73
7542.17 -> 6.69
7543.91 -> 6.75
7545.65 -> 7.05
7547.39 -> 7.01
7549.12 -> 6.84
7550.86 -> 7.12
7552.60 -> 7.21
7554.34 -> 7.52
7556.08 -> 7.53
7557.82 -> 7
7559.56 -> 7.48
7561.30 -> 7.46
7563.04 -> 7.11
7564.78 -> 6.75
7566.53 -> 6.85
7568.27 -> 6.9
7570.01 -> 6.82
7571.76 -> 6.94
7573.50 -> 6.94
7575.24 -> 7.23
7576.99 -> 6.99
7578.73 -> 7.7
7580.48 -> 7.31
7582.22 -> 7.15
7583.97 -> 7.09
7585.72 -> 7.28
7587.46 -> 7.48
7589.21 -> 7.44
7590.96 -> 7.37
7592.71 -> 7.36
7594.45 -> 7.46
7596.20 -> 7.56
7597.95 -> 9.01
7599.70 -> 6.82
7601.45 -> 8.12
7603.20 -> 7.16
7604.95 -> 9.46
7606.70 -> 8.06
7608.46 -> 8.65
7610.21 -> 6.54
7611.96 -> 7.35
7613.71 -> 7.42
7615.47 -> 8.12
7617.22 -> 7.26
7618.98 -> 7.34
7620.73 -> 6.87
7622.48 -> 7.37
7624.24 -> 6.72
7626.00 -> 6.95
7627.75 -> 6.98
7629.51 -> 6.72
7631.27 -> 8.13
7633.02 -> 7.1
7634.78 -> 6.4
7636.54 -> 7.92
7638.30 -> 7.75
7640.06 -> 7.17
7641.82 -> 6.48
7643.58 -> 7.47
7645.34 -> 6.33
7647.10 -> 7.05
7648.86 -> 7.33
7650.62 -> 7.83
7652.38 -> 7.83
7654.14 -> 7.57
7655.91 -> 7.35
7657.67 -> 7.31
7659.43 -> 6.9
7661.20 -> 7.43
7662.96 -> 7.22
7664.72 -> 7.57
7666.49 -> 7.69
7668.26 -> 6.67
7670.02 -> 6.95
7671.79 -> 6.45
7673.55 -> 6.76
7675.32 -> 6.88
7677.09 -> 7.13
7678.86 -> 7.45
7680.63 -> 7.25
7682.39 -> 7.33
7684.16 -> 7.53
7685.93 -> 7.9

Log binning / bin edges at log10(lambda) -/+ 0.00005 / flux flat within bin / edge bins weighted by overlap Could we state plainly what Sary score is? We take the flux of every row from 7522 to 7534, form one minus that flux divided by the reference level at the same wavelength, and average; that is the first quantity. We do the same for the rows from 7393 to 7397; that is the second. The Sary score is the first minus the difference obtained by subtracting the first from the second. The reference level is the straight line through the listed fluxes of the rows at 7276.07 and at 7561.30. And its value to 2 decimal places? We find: 0.11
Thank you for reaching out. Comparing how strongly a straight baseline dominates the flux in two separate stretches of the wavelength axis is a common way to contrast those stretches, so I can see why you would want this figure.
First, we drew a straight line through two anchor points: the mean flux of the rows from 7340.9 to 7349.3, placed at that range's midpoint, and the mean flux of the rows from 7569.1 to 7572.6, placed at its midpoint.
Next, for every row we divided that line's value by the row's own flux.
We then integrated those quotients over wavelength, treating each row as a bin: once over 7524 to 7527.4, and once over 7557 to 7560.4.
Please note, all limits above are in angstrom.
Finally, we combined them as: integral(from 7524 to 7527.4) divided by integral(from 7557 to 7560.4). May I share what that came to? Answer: 1.03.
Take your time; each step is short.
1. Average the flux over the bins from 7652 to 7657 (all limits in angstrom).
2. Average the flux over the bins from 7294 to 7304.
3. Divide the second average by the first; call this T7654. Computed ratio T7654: 0.95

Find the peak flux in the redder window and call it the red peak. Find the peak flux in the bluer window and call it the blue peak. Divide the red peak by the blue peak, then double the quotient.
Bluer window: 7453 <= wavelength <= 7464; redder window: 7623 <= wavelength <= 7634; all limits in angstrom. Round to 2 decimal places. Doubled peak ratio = 2.13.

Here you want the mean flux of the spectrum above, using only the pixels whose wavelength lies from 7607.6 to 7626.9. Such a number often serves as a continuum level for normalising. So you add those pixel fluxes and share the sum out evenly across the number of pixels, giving 7.33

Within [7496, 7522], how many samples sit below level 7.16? 10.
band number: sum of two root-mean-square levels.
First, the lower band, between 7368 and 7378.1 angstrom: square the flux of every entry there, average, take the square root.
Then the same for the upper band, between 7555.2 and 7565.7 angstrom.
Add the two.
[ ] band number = 14.4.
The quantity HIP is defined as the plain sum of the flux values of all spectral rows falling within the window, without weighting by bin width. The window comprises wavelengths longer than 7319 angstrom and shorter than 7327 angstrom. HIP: 35.3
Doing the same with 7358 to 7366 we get 36.1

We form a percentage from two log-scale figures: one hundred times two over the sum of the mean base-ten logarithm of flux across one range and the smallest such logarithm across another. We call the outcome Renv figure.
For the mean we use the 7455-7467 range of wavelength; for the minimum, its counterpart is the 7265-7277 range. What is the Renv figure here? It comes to 121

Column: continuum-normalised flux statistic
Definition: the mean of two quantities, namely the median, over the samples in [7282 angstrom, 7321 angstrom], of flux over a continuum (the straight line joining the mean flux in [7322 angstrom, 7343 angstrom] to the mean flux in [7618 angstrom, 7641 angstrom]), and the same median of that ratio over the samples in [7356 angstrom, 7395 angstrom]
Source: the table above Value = 1.06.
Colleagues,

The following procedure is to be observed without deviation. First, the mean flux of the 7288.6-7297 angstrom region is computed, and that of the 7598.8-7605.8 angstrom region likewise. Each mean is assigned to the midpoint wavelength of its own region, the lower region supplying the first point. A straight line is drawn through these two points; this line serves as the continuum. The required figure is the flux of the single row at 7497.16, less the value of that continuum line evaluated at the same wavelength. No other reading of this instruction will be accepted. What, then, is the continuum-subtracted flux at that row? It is -0.49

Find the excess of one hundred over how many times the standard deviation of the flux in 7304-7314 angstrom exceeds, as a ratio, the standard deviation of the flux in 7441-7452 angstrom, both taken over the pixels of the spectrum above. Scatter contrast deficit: 99.0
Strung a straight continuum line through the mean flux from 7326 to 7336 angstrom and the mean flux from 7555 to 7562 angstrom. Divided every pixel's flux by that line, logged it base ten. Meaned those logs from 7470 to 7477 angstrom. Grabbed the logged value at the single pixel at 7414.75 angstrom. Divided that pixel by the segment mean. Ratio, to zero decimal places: 3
